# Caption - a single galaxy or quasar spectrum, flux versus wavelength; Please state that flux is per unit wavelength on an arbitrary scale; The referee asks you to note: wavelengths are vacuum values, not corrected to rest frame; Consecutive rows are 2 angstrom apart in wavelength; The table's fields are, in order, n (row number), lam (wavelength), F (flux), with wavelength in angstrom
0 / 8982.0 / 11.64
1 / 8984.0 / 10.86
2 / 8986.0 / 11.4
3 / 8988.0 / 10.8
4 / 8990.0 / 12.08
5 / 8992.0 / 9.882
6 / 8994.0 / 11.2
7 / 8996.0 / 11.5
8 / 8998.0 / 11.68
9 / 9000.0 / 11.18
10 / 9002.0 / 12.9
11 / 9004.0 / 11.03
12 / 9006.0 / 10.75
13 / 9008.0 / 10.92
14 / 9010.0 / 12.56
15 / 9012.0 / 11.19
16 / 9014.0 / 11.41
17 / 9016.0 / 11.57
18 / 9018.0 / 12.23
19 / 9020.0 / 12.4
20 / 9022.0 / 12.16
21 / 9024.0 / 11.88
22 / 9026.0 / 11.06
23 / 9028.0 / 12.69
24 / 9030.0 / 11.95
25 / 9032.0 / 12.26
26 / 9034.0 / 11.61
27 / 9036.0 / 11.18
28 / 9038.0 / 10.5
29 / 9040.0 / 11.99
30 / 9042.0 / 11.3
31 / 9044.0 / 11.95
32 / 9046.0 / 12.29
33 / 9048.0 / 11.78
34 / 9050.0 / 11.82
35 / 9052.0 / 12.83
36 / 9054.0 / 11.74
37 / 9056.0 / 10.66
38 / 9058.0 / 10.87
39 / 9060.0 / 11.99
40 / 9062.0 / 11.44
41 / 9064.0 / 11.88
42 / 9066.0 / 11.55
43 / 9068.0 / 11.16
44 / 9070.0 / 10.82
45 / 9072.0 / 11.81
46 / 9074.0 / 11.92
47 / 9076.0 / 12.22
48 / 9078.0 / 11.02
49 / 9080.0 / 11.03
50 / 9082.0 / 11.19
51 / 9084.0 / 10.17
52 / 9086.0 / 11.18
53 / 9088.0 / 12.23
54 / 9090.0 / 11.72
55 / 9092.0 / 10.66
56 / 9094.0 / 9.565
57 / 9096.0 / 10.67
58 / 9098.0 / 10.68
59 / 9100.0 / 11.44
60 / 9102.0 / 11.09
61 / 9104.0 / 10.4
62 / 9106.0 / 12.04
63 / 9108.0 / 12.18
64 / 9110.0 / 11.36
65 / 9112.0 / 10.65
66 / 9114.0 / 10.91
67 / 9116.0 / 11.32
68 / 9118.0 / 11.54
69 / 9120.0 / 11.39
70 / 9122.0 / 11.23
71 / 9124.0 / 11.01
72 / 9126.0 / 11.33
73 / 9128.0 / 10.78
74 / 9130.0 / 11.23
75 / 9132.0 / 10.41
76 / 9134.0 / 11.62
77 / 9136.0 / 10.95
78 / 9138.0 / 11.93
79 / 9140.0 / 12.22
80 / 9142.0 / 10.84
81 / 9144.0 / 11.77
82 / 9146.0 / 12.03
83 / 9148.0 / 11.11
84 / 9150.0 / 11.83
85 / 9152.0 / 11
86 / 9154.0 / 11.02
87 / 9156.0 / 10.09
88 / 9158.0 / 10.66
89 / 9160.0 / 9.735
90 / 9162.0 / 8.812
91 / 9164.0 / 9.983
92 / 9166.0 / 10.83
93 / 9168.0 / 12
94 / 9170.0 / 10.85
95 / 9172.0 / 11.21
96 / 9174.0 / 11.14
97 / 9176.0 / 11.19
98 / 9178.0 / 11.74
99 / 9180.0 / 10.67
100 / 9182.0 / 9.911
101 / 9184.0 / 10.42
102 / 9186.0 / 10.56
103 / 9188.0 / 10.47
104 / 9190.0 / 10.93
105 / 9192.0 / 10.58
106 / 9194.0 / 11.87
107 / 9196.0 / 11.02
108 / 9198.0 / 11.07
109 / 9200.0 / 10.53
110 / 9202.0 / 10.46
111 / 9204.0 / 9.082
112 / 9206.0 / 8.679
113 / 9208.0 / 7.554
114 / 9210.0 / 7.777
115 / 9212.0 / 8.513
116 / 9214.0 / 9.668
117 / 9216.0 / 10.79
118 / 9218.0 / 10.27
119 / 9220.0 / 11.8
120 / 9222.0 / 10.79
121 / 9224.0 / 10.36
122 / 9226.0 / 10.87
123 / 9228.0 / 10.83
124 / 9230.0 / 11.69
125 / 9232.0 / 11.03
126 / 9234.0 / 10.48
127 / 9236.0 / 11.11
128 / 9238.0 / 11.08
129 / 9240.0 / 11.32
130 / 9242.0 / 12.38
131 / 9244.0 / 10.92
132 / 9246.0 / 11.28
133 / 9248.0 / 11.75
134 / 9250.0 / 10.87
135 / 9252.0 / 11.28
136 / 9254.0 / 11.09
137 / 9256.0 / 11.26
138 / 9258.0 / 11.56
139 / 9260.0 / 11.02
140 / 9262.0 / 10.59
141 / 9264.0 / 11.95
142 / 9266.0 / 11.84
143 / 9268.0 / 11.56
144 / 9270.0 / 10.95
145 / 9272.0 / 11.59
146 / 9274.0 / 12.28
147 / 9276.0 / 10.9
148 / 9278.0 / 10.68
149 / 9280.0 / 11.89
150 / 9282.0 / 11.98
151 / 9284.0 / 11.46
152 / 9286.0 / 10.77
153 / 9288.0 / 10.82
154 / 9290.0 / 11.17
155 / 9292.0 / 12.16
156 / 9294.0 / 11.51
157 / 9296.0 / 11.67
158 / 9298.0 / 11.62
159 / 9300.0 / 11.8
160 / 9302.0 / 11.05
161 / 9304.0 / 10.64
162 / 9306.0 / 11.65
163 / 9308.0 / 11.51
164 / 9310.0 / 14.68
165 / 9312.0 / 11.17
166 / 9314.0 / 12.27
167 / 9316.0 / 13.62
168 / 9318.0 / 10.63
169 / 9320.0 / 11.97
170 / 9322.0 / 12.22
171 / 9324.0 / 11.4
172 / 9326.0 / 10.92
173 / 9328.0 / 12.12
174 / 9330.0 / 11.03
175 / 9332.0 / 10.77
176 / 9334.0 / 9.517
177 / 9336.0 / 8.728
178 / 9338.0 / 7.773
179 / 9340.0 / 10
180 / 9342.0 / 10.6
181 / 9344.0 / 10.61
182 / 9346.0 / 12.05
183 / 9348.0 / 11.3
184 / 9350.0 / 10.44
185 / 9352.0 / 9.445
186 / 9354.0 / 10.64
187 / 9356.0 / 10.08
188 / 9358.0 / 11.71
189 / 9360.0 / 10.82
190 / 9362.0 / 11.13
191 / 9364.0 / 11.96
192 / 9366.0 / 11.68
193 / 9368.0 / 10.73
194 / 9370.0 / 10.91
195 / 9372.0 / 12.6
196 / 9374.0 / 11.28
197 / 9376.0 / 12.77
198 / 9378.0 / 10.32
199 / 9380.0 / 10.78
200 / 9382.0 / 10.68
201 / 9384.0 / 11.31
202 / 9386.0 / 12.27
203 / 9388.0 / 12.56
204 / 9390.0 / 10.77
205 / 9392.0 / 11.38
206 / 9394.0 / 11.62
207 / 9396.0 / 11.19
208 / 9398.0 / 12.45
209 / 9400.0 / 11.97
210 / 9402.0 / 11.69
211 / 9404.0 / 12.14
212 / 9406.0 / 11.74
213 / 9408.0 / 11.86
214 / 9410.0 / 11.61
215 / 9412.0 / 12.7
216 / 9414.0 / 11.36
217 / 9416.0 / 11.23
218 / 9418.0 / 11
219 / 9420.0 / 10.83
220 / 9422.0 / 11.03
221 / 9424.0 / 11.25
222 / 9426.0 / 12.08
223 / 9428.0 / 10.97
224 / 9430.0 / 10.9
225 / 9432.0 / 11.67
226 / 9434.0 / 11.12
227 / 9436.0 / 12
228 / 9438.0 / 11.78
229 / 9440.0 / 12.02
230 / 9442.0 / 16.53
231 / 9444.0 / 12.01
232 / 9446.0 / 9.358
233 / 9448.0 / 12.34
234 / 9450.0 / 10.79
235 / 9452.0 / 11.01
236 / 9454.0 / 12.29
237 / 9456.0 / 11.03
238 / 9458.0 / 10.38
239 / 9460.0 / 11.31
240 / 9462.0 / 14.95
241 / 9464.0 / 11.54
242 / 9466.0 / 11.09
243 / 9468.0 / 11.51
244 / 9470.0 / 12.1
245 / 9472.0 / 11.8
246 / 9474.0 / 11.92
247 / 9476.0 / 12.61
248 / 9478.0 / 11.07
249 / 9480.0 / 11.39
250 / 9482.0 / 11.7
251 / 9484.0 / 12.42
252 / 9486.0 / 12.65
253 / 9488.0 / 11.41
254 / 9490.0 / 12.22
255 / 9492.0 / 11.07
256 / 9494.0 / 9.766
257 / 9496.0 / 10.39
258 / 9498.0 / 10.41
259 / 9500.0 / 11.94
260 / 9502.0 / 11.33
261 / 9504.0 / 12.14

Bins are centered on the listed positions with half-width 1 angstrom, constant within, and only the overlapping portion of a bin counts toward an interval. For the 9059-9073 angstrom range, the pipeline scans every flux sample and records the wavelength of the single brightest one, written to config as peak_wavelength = 9060.0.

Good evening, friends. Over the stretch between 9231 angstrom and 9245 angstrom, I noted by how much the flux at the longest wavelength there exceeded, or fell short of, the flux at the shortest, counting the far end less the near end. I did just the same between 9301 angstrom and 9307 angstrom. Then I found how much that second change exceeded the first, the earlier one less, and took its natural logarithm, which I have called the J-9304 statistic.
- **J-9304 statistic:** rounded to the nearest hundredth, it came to -0.34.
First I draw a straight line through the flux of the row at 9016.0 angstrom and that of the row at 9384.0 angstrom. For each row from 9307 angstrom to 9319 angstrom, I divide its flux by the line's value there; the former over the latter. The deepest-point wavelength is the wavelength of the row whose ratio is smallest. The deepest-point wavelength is 9318.0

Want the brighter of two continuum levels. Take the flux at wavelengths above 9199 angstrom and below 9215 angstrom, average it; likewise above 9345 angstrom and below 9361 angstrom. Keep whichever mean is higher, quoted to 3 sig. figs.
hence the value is 10.8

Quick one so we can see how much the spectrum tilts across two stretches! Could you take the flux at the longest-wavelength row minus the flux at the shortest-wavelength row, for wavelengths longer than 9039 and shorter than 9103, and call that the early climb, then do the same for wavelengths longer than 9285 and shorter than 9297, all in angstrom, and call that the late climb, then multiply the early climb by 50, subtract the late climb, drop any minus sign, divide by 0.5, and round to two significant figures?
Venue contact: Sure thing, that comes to 92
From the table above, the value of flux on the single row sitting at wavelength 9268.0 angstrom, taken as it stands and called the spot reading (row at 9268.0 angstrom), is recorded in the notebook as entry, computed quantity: 11.56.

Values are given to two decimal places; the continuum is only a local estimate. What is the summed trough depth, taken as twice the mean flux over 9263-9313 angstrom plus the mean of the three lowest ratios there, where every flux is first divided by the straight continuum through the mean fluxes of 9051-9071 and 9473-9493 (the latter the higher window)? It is 2.90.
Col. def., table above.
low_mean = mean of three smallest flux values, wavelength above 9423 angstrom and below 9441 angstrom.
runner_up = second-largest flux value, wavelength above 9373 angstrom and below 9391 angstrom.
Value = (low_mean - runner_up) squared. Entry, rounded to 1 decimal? 2.4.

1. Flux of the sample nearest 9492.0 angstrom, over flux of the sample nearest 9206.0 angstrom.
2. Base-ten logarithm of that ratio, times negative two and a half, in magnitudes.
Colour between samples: -0.26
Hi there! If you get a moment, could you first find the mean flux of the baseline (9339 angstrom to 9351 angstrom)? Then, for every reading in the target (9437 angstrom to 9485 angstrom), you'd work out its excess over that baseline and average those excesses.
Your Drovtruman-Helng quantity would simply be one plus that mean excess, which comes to 2.04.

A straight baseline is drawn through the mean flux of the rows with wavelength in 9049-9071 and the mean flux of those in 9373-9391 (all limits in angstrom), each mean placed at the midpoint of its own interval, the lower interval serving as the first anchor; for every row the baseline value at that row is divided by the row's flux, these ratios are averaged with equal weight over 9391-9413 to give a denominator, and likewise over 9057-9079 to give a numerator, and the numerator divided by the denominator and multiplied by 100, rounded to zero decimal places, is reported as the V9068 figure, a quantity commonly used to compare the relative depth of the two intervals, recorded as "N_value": 104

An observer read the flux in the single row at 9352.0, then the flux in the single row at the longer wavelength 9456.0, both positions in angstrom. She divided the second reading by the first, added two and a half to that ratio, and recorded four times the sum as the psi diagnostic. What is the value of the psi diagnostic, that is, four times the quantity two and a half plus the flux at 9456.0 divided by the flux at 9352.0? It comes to 14.7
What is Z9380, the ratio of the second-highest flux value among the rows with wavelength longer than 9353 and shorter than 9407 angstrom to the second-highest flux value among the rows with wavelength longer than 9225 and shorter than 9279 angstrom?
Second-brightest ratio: 1.03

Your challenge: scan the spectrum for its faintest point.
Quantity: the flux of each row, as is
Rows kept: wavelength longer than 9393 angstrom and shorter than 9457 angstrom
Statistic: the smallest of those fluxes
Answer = 9.358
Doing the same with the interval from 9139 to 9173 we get 8.812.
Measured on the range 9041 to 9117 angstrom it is 9.565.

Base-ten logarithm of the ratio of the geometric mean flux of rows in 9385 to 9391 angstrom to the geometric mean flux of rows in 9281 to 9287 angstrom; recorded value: 0.017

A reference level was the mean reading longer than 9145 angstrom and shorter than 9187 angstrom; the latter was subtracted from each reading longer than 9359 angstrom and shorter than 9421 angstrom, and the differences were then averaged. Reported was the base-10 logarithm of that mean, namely -0.14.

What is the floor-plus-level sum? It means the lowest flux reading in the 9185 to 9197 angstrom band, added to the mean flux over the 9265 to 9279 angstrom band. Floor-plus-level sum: 21.9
